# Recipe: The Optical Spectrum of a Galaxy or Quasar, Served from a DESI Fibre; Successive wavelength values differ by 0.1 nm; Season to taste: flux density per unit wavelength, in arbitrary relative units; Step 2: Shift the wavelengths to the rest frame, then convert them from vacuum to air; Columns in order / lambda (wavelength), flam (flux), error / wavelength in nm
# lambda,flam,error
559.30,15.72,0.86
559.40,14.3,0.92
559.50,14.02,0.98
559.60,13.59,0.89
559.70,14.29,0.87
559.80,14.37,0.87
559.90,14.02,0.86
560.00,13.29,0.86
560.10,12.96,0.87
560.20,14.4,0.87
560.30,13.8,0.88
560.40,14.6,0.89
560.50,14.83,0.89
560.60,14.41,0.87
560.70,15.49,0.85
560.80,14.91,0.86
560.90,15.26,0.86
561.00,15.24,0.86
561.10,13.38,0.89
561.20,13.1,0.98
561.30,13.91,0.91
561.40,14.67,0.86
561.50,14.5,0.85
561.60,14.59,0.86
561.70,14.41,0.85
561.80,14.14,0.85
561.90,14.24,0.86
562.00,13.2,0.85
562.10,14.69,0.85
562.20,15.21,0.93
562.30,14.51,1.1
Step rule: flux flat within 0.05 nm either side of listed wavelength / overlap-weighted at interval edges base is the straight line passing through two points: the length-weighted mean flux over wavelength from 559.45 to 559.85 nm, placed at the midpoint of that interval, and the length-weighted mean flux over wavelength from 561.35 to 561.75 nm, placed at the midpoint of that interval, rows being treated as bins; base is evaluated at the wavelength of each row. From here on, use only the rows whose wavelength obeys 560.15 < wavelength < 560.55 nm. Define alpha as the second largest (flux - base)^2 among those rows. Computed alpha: 0.18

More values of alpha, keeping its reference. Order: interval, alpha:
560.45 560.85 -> 0.31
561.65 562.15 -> 0.22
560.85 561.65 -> 1.10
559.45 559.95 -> 0.07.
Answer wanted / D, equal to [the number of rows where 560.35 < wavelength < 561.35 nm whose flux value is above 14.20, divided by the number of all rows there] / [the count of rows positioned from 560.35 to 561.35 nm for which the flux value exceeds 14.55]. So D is 0.12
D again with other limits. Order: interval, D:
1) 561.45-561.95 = 0.80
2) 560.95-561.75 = 0.21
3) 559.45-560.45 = 0.40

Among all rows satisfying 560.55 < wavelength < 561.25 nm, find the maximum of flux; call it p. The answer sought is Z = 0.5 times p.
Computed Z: 7.7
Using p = 15.49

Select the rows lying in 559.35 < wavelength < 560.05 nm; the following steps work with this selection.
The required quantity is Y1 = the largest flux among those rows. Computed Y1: 14.37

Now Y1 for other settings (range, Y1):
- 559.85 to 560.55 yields 14.83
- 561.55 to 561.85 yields 14.59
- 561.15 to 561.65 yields 14.67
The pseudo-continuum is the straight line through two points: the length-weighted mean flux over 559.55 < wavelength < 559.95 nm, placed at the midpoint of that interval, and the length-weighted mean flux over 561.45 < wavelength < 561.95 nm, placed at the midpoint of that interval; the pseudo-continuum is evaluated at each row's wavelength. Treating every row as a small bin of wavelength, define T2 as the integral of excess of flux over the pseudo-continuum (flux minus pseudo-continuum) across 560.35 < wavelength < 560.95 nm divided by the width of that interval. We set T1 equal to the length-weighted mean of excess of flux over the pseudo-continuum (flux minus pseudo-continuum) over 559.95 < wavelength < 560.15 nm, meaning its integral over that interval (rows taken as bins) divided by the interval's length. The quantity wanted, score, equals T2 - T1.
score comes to 1.7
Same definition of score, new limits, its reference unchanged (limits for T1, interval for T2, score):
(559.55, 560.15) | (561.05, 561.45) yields -0.2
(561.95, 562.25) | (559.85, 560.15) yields -0.6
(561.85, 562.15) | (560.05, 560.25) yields -0.1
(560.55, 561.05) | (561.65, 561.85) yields -0.9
